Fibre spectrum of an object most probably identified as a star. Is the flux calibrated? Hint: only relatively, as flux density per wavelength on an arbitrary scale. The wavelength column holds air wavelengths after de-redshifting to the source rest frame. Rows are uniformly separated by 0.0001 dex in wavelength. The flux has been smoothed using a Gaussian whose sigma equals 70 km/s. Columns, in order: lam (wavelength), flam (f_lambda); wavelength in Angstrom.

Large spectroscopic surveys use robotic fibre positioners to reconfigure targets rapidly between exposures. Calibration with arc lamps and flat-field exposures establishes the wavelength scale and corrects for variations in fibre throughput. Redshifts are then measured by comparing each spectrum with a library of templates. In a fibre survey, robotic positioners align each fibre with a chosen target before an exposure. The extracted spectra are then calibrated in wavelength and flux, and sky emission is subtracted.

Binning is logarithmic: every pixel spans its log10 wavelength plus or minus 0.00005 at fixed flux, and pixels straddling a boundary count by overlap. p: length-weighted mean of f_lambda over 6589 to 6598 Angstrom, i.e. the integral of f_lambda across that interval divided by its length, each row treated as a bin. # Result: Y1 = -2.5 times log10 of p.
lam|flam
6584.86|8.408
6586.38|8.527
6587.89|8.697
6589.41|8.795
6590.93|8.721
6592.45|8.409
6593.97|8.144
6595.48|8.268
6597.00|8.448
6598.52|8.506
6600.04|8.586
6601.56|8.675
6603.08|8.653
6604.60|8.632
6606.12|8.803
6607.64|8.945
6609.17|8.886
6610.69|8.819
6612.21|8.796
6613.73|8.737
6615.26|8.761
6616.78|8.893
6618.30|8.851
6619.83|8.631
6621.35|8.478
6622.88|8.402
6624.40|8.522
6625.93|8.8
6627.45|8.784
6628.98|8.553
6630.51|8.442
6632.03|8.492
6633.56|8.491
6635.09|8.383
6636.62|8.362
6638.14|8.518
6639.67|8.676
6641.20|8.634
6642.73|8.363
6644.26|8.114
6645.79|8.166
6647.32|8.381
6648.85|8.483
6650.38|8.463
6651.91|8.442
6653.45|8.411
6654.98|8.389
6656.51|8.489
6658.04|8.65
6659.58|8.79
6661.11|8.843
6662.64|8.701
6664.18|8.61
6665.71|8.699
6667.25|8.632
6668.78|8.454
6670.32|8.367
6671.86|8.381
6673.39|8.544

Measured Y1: -2.32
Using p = 8.45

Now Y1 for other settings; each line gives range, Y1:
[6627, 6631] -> -2.33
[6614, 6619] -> -2.36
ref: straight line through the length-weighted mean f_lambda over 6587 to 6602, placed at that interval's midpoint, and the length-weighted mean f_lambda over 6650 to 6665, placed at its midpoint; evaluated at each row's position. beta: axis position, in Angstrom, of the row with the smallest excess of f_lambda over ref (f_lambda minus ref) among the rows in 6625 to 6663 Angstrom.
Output 6644.26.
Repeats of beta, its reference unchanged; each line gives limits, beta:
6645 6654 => 6645.79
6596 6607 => 6597.00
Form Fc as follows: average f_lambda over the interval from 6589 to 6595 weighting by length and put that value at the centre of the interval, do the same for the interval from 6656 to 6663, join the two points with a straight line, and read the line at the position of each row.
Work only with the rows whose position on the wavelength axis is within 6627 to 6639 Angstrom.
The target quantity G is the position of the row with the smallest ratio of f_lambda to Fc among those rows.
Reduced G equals 6636.62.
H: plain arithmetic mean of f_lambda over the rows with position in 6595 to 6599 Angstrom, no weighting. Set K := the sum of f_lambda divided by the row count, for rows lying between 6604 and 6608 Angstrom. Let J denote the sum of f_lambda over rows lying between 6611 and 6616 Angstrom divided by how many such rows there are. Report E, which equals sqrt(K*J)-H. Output 0.37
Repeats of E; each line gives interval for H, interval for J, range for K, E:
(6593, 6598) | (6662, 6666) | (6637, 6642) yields 0.35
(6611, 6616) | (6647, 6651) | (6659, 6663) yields -0.16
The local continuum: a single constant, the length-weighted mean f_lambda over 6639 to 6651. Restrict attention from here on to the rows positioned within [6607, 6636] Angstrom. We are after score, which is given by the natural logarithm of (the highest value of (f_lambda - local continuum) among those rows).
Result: -0.6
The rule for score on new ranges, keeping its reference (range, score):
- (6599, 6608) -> -0.6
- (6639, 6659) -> -1.3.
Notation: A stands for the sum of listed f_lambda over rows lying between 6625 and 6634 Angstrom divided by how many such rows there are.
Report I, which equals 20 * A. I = 172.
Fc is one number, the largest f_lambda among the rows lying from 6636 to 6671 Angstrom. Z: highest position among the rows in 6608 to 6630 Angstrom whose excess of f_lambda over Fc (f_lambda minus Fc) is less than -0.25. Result 6628.98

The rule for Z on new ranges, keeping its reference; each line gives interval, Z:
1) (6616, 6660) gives 6656.51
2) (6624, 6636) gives 6635.09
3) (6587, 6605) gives 6600.04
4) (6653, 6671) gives 6670.32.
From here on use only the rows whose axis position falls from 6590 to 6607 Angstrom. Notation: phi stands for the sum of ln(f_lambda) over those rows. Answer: 24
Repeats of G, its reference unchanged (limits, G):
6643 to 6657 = 6644.26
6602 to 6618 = 6604.60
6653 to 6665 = 6654.98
